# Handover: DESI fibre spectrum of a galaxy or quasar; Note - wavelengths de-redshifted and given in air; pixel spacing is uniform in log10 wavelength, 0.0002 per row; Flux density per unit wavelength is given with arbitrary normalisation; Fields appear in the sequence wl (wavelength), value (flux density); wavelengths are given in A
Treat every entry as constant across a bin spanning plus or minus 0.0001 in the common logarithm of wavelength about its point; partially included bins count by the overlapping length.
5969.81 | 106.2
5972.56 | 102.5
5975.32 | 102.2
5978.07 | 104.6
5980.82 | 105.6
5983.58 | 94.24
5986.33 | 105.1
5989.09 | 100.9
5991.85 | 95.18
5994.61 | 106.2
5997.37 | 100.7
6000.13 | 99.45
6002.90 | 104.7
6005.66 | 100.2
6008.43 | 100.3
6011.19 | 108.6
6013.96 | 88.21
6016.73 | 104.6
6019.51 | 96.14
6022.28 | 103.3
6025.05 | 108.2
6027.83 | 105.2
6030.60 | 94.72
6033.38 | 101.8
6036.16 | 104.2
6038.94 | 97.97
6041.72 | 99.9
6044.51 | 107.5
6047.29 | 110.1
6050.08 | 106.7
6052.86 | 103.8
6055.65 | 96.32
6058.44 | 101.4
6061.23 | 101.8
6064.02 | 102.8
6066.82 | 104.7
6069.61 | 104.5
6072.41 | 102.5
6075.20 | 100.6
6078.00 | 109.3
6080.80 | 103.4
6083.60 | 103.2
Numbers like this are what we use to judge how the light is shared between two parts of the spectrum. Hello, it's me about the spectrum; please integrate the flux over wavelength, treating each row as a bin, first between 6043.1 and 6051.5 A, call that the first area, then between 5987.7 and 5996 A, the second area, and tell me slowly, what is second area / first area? 0.92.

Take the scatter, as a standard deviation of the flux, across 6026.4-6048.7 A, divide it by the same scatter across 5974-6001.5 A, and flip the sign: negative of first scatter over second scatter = -1.2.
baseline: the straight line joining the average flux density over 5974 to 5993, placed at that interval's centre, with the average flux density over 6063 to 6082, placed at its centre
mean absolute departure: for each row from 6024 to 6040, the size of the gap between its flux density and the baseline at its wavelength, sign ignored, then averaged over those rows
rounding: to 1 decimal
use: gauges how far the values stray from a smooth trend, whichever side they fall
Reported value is 3.9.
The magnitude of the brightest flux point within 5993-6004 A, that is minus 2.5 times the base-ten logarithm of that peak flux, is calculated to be -5.07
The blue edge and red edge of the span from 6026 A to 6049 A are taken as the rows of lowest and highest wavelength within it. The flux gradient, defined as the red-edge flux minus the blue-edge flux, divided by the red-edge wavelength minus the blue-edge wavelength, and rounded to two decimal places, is 0.25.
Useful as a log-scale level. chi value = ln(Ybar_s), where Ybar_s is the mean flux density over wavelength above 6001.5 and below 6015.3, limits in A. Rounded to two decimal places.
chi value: 4.61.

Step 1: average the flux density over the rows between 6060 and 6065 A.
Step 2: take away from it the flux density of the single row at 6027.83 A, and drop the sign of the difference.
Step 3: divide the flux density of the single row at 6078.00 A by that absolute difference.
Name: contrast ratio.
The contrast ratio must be 38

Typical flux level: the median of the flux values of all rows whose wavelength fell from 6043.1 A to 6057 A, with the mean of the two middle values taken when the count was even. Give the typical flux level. 106.7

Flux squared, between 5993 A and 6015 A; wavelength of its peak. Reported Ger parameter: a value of 6011.19 A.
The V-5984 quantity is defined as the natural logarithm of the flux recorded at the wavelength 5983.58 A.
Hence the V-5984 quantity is 4.55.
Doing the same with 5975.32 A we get 4.63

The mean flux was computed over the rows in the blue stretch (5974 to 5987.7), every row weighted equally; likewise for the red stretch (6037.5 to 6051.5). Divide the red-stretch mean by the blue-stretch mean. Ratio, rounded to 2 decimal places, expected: 1.02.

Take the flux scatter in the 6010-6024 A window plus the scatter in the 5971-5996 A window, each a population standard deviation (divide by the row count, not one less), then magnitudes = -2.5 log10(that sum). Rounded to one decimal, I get -2.6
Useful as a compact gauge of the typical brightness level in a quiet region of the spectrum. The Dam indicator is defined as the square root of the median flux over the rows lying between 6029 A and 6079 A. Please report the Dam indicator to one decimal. 10.1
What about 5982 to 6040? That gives 10.0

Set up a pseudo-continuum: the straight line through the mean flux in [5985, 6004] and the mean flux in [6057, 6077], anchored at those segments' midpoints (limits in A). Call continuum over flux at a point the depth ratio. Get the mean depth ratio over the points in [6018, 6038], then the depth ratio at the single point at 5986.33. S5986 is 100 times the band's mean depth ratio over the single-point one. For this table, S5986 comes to 104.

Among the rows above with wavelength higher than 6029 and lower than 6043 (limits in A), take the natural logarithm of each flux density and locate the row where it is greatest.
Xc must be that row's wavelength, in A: 6036.16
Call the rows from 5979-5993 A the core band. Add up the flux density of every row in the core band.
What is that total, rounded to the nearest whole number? 501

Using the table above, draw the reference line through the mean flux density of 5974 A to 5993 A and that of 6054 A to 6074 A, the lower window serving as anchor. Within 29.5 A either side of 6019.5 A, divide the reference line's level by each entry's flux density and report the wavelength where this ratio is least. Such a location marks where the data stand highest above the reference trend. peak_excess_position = 6047.29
